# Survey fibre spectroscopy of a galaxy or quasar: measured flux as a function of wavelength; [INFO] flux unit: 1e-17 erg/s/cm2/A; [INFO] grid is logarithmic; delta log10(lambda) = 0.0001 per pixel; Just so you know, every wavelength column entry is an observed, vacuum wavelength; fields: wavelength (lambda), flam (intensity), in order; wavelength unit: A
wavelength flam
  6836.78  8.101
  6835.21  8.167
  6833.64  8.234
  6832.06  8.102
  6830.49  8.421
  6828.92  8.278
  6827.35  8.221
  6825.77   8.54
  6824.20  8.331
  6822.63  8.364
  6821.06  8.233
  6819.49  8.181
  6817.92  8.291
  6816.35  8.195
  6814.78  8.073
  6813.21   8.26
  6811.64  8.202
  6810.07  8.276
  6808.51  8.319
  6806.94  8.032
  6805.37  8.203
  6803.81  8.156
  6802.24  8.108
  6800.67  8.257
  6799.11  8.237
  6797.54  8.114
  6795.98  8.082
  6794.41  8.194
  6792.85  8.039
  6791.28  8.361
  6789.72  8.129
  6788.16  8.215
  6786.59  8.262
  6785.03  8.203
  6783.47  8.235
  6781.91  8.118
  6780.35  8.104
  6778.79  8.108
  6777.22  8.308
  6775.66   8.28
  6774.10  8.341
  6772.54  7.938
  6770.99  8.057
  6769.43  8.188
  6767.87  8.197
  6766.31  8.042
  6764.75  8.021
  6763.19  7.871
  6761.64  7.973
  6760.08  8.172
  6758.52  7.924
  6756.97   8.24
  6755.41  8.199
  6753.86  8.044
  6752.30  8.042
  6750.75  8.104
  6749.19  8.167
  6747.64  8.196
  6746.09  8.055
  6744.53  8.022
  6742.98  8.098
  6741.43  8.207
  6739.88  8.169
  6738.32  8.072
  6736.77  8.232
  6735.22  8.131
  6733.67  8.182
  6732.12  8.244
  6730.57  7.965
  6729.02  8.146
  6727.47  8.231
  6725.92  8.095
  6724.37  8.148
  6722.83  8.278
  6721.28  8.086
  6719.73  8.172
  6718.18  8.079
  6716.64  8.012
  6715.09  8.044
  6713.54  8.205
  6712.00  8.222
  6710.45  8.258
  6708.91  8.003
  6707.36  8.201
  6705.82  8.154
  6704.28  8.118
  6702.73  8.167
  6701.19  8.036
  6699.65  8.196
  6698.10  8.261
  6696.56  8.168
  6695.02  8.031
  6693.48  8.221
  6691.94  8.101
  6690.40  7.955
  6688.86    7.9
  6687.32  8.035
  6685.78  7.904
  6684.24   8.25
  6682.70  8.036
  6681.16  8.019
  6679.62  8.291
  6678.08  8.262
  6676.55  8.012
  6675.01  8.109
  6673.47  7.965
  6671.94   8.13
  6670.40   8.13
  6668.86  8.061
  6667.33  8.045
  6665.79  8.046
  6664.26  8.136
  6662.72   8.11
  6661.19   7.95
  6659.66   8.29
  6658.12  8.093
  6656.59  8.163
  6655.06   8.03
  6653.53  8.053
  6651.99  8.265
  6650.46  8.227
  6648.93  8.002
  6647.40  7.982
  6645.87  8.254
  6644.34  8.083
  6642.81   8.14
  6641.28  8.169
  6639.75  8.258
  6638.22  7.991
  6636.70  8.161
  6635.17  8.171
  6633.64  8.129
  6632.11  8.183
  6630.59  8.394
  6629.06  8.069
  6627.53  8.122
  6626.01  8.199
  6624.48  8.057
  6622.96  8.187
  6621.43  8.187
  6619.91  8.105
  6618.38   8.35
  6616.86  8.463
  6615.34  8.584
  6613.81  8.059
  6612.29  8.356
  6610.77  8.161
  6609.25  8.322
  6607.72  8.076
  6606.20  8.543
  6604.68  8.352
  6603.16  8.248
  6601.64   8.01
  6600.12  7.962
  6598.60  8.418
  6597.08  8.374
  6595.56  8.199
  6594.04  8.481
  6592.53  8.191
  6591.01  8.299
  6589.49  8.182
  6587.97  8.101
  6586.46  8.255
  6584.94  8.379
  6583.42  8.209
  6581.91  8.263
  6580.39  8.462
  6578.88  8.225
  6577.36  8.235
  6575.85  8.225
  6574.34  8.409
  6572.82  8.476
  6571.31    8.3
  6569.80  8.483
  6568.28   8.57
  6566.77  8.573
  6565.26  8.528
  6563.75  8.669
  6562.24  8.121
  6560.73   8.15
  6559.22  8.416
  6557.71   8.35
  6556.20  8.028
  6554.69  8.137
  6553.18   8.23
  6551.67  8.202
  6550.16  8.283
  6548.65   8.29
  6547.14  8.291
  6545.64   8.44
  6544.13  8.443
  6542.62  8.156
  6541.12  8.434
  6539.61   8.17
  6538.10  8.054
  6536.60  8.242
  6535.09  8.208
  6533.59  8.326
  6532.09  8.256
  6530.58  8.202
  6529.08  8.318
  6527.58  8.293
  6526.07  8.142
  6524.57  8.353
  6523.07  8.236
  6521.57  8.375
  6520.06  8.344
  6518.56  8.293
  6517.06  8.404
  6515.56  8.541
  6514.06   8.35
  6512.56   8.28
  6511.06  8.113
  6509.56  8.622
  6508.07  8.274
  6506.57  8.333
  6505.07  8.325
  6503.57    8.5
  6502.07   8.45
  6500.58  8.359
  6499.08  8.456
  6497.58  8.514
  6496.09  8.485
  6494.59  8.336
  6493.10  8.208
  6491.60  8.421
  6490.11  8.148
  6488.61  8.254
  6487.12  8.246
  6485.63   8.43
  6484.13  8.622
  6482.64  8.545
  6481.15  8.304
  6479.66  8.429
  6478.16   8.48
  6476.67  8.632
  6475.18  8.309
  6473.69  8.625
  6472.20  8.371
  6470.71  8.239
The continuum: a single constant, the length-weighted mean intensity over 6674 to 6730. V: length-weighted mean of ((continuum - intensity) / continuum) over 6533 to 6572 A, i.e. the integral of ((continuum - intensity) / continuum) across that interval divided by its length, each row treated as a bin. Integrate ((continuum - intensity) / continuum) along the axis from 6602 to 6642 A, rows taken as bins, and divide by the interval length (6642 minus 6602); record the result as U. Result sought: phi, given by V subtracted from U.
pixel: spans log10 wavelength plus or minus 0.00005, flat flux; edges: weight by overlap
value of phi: 0.011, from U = -0.013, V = -0.023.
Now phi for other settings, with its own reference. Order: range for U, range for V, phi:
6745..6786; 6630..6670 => 0.001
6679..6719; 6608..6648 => 0.011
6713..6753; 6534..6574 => 0.023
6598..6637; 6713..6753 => -0.012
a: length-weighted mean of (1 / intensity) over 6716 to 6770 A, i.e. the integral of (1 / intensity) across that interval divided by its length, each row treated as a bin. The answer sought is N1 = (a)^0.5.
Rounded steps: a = 0.123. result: 0.351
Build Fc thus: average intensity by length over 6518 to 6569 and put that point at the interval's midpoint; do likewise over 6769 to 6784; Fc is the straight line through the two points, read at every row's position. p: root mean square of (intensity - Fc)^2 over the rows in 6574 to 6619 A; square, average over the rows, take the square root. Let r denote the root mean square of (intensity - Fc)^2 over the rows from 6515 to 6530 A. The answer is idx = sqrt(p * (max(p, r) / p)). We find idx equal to 0.192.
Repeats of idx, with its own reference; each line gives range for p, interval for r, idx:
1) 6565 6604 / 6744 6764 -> 0.196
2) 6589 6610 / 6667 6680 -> 0.201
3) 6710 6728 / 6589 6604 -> 0.199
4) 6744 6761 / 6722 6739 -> 0.152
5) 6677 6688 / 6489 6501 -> 0.210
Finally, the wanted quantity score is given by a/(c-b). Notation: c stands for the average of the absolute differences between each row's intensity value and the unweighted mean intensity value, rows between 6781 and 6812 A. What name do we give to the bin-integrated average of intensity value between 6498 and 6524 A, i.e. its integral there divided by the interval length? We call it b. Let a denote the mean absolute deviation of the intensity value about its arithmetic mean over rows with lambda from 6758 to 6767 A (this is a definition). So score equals -0.0094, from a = 0.078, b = 8.37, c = 0.072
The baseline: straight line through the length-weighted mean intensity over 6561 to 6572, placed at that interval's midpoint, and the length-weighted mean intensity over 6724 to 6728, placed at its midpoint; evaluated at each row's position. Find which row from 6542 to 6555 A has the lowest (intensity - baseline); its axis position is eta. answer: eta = 6542.62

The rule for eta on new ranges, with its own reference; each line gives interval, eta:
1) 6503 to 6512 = 6511.06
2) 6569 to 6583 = 6575.85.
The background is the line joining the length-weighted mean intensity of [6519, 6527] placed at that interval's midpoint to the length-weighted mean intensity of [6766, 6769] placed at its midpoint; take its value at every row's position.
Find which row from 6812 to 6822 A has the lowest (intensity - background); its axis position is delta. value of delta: 6814.78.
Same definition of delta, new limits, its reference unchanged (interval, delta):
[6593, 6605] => 6600.12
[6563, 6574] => 6571.31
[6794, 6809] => 6806.94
